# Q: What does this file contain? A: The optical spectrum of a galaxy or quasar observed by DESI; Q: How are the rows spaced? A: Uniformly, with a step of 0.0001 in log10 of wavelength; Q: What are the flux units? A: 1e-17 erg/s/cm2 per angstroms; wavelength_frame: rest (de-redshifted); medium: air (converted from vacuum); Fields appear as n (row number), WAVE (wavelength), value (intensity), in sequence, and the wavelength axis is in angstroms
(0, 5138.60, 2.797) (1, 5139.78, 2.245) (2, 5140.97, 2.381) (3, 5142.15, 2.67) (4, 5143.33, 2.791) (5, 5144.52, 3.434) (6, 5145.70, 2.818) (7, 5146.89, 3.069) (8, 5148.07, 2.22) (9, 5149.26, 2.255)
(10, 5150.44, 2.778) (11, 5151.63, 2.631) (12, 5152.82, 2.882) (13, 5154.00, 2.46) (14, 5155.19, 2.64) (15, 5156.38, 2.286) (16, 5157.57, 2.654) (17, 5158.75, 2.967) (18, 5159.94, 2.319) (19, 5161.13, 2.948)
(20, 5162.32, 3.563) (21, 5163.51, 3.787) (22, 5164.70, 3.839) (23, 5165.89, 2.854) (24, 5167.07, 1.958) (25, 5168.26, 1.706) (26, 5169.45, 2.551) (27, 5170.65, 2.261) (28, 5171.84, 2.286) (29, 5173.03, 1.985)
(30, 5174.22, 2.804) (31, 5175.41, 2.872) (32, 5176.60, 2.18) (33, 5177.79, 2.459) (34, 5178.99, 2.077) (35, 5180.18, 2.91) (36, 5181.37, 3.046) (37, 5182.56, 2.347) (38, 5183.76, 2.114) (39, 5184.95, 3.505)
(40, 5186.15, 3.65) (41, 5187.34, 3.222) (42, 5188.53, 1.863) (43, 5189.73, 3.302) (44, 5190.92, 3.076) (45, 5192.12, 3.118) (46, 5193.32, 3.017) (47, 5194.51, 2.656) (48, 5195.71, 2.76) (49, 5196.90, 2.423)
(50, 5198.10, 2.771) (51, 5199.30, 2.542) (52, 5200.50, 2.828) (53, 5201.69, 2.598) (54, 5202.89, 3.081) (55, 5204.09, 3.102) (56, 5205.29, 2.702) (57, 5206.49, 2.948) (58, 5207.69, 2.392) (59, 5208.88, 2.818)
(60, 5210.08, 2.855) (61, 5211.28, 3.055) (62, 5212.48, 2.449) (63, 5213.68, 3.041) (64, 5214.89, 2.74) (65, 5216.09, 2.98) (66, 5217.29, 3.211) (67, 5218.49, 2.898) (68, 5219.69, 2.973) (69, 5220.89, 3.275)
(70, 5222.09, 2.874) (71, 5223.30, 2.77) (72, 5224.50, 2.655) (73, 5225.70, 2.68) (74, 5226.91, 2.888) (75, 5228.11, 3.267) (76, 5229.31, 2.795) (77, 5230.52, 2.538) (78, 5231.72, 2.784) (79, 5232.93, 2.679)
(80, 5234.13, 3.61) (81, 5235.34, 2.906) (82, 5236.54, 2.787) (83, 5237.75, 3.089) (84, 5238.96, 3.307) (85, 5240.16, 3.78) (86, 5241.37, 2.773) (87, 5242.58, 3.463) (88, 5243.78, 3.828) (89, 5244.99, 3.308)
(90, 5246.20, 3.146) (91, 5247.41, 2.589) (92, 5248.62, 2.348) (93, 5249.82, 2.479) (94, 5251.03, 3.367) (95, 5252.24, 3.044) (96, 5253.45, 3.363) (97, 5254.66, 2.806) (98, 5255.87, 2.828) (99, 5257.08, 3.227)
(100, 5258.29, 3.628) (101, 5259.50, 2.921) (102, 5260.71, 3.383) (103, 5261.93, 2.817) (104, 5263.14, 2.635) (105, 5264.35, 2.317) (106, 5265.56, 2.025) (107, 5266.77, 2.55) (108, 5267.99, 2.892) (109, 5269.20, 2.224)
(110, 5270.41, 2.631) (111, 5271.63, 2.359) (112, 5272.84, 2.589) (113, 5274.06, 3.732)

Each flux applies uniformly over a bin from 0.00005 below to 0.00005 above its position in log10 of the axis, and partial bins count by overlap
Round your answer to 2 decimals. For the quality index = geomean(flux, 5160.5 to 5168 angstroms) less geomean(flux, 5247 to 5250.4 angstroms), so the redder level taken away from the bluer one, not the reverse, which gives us 0.61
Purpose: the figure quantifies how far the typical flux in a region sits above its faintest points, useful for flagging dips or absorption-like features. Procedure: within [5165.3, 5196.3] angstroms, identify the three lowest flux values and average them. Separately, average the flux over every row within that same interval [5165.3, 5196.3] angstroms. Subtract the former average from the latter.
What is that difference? 0.80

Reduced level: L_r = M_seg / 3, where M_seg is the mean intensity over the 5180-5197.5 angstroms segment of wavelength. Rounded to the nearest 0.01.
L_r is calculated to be 0.96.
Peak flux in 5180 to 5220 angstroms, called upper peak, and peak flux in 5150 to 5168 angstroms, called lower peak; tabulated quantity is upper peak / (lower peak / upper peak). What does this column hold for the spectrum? 3.5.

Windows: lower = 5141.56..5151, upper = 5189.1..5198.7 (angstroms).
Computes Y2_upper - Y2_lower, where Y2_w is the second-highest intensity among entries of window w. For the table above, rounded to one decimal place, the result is 0.0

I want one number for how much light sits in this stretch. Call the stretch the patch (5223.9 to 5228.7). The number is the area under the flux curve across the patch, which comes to 13.8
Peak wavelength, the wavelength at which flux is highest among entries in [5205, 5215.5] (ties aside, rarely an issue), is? 5211.28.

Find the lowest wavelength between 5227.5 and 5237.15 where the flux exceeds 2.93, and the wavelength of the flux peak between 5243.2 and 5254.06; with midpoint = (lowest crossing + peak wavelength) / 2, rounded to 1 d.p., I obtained 5235.9 angstroms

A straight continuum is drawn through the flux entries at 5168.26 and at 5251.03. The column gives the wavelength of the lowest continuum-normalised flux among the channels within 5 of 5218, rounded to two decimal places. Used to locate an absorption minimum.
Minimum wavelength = 5222.09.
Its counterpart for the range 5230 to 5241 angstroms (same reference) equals 5230.52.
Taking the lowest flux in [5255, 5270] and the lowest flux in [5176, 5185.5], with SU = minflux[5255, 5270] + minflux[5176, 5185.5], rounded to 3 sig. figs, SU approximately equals 4.10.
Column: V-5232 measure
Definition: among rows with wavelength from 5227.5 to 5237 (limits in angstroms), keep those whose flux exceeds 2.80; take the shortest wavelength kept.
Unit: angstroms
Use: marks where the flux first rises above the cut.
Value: 5228.11 angstroms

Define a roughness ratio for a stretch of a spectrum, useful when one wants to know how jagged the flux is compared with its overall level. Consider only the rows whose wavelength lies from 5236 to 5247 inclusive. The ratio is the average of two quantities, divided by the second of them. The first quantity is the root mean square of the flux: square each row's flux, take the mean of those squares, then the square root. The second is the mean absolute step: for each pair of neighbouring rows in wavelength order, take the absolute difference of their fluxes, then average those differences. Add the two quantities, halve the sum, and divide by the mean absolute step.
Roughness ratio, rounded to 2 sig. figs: 4.0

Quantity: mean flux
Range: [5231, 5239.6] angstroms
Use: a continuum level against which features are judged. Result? 3.02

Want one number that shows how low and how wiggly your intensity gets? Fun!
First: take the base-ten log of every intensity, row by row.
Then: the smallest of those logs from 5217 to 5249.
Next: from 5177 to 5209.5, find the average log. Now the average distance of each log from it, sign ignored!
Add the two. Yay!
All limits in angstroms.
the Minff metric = 0.42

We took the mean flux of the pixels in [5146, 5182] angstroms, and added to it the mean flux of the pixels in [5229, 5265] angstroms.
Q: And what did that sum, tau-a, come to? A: 5.66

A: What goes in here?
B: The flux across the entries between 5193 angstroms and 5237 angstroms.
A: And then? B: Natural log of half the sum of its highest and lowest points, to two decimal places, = 1.10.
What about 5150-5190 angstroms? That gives 1.02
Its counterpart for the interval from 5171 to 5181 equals 0.90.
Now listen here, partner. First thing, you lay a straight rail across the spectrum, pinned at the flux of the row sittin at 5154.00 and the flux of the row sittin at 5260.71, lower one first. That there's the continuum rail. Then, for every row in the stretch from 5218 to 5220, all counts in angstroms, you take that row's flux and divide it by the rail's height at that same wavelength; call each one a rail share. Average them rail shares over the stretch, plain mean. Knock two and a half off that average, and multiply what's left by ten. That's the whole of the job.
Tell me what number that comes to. -15.3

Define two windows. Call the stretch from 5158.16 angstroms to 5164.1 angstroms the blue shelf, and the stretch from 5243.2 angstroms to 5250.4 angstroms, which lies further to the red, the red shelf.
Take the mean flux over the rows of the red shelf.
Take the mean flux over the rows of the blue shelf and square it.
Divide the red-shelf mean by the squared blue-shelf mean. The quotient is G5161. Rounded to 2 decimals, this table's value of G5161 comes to 0.30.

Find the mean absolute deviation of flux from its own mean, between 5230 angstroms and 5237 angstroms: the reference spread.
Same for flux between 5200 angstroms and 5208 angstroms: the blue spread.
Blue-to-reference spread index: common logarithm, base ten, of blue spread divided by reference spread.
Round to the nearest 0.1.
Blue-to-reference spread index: -0.1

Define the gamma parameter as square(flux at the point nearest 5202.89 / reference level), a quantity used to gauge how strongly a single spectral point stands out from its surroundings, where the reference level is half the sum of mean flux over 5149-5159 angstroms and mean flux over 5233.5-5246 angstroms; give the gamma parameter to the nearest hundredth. 1.09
